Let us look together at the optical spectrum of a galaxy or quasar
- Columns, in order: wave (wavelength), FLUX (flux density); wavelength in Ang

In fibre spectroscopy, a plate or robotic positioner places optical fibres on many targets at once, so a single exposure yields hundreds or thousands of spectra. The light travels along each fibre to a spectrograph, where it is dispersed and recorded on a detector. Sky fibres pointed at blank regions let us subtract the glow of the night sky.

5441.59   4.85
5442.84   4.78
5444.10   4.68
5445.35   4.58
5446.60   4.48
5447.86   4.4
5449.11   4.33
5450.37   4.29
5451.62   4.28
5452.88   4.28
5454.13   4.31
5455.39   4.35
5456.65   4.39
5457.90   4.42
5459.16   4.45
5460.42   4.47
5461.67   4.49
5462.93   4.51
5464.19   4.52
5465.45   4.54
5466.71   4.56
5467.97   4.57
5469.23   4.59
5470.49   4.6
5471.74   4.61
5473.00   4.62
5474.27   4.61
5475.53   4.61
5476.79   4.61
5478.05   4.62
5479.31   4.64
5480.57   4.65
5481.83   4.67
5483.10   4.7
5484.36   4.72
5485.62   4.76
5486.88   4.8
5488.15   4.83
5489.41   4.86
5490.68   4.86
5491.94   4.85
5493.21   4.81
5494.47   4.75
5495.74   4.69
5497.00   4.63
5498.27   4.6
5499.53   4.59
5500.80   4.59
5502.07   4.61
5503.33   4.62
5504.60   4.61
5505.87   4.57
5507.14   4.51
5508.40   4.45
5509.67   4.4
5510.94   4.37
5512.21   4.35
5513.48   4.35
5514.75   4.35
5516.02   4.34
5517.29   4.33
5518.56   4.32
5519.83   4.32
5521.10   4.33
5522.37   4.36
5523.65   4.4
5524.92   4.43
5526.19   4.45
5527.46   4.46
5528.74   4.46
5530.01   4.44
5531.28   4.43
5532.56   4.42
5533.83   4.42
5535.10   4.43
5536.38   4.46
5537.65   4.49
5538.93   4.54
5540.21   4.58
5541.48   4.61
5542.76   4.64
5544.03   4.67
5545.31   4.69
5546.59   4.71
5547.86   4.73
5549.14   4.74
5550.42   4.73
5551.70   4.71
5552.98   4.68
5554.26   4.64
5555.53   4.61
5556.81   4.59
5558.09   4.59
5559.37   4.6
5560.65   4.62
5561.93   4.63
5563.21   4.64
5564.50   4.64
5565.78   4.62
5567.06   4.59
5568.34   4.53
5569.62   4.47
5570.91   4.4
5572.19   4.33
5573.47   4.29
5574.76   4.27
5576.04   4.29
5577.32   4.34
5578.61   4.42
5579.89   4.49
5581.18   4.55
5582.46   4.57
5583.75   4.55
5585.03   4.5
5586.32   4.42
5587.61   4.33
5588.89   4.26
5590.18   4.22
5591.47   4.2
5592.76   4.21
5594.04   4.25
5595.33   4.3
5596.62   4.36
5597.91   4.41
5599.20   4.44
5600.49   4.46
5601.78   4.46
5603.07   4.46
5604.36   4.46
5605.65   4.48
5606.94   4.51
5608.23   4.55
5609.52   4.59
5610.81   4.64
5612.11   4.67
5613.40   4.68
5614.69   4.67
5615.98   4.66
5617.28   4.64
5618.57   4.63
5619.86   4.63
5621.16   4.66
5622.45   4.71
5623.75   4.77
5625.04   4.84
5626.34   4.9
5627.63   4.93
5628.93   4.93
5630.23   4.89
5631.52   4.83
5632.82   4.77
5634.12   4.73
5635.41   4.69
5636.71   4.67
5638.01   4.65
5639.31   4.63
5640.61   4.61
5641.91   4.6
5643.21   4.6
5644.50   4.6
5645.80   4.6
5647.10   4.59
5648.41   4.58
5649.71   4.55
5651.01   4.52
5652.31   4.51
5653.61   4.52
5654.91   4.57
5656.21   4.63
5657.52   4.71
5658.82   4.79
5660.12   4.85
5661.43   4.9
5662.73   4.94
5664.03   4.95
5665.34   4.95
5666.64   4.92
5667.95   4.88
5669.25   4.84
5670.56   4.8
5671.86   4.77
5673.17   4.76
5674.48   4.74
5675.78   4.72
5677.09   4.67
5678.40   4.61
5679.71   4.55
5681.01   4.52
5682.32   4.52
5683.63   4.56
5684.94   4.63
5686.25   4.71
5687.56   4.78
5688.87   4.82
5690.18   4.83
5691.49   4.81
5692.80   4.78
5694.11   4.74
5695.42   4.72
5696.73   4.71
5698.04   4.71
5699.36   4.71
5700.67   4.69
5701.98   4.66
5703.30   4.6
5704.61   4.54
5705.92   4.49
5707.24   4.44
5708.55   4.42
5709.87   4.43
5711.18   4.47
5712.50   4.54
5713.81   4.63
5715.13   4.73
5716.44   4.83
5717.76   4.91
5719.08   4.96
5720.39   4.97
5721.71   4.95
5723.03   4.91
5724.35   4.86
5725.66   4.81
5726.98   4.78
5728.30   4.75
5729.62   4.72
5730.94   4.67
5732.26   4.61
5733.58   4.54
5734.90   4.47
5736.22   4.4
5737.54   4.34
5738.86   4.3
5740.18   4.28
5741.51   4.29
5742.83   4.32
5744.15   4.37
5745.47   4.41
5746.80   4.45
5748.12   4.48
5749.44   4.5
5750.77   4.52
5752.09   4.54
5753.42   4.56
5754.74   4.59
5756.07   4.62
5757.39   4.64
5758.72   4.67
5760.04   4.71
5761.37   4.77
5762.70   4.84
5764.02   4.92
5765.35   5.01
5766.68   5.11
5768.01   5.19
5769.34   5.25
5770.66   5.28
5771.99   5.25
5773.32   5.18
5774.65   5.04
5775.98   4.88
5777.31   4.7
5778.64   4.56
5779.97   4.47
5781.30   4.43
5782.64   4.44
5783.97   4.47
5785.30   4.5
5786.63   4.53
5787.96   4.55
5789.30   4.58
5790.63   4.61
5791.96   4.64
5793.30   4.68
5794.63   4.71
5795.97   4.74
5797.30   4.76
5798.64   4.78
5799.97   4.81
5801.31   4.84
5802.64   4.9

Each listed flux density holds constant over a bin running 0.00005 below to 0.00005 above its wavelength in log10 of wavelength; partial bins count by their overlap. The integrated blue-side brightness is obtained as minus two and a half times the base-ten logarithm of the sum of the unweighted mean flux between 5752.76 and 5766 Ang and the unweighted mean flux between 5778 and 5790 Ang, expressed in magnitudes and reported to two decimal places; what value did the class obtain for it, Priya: -2.41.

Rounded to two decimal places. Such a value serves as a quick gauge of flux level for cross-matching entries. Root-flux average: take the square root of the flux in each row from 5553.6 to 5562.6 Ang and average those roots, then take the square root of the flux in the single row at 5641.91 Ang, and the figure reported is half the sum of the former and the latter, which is 2.15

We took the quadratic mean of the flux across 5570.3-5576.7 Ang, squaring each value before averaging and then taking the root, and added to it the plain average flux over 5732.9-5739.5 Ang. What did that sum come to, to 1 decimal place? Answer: 8.7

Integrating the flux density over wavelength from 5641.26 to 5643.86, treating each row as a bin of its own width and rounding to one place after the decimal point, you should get 12.0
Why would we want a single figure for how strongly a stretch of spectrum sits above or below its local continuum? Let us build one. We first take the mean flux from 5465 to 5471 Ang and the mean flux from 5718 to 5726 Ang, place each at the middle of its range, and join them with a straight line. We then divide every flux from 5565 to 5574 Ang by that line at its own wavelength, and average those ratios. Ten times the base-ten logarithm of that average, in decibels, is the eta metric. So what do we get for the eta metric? -0.23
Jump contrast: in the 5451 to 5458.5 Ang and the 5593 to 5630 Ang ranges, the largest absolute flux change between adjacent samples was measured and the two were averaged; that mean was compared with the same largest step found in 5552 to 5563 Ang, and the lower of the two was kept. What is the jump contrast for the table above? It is 0.040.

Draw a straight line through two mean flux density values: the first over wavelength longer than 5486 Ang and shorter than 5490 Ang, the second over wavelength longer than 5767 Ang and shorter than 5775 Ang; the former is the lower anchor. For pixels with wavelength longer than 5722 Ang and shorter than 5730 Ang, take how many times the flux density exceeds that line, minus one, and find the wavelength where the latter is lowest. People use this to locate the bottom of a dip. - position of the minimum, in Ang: 5729.62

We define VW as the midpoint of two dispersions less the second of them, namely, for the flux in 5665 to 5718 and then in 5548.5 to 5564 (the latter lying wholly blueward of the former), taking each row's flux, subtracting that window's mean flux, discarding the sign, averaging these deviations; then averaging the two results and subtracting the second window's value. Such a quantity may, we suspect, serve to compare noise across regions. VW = 0.036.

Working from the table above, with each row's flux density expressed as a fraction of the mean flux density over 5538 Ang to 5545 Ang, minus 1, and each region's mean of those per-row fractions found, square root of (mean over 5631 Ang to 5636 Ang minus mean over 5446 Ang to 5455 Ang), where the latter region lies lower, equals 0.30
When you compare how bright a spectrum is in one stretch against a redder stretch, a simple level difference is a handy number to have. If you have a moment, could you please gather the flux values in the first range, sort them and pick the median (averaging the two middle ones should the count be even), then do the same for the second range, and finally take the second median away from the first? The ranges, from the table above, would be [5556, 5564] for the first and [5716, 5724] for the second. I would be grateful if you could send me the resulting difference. -0.32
